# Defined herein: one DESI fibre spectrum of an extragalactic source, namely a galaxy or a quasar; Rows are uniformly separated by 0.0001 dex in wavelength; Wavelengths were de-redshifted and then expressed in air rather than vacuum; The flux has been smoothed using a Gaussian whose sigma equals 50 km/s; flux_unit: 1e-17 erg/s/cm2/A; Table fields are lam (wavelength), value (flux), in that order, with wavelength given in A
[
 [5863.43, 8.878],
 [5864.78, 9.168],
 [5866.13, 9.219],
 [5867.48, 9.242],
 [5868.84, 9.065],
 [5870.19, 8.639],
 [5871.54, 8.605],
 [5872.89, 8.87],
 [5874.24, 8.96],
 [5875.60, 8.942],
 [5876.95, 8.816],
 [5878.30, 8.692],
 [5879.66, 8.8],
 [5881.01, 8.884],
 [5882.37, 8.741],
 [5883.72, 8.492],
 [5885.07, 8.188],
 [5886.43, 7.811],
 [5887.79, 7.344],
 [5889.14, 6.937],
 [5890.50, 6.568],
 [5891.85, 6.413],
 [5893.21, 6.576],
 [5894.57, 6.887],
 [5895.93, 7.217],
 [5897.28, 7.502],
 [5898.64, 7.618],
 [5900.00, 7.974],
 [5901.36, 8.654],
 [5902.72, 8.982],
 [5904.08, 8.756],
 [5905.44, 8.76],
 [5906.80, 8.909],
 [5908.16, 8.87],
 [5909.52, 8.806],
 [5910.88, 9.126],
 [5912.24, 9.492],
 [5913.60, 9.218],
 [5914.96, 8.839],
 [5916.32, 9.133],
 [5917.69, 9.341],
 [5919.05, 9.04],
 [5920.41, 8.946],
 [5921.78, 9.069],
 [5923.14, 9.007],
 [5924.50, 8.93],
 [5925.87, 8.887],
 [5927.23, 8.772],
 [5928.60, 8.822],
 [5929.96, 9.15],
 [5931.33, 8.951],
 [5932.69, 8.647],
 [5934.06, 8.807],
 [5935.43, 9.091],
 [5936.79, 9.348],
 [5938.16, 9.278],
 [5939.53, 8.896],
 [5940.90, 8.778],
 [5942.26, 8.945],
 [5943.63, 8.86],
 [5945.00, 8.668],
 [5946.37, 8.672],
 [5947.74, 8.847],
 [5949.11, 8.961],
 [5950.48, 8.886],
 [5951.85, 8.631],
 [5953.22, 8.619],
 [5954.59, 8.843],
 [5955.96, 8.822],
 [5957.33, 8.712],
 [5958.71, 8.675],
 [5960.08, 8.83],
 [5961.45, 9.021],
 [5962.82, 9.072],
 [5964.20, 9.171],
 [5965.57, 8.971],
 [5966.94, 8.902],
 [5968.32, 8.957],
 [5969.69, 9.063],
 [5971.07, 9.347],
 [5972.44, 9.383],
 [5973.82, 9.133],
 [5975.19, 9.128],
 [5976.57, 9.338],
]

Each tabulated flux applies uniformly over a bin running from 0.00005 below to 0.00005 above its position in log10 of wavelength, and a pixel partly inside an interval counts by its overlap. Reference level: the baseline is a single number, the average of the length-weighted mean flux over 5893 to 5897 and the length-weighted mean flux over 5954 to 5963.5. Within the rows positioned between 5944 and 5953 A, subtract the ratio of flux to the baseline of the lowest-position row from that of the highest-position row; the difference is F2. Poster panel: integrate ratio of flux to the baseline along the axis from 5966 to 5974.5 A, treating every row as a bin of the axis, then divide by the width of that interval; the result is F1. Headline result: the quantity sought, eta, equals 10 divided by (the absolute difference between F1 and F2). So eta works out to 8.7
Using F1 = 1.15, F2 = 0.00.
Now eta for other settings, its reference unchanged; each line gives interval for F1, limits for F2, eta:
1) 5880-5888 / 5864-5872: 8.9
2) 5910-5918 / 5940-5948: 8.7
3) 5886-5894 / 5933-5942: 11.4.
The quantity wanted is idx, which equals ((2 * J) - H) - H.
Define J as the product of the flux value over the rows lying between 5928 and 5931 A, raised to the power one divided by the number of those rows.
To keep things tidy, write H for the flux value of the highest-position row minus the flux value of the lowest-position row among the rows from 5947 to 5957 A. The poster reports 18.0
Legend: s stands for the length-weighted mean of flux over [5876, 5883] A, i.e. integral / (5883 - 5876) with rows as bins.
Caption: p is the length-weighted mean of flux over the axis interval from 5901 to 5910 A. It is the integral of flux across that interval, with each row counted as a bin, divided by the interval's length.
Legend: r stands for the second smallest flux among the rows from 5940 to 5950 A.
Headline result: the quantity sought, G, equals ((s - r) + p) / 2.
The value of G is 4.5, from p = 8.82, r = 8.672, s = 8.79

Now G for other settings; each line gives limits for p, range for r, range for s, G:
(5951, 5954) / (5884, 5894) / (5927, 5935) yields 5.5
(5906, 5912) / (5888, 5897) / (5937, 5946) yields 5.7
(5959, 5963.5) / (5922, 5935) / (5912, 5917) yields 4.7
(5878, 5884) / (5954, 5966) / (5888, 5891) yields 3.4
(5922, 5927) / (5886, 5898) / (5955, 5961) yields 5.6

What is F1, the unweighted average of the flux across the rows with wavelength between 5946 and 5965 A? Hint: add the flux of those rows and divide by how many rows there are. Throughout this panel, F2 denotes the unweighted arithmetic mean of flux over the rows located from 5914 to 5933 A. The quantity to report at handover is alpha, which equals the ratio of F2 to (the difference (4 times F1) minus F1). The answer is 0.338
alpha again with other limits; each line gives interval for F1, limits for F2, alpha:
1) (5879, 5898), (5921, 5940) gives 0.394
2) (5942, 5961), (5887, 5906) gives 0.288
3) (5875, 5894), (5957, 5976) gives 0.379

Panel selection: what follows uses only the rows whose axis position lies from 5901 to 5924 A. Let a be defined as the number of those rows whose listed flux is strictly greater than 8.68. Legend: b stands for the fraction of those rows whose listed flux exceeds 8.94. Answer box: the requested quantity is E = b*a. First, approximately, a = 16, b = 0.59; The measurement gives 9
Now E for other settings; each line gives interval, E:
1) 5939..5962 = 2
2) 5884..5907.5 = 0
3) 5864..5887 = 4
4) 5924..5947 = 5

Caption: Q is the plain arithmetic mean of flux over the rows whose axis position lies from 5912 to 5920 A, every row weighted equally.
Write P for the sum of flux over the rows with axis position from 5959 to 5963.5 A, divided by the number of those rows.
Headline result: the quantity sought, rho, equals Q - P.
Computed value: 0.2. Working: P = 8.97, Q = 9.18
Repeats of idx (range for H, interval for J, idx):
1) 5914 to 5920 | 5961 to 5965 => 17.8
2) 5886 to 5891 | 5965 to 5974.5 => 20.7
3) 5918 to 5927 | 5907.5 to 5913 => 18.4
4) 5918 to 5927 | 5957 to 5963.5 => 18.0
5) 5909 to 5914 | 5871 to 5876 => 16.9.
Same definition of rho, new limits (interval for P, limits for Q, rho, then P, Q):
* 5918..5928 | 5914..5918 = 0.2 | 8.95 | 9.10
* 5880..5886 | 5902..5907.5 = 0.3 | 8.58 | 8.85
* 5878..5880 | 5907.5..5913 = 0.3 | 8.75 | 9.07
